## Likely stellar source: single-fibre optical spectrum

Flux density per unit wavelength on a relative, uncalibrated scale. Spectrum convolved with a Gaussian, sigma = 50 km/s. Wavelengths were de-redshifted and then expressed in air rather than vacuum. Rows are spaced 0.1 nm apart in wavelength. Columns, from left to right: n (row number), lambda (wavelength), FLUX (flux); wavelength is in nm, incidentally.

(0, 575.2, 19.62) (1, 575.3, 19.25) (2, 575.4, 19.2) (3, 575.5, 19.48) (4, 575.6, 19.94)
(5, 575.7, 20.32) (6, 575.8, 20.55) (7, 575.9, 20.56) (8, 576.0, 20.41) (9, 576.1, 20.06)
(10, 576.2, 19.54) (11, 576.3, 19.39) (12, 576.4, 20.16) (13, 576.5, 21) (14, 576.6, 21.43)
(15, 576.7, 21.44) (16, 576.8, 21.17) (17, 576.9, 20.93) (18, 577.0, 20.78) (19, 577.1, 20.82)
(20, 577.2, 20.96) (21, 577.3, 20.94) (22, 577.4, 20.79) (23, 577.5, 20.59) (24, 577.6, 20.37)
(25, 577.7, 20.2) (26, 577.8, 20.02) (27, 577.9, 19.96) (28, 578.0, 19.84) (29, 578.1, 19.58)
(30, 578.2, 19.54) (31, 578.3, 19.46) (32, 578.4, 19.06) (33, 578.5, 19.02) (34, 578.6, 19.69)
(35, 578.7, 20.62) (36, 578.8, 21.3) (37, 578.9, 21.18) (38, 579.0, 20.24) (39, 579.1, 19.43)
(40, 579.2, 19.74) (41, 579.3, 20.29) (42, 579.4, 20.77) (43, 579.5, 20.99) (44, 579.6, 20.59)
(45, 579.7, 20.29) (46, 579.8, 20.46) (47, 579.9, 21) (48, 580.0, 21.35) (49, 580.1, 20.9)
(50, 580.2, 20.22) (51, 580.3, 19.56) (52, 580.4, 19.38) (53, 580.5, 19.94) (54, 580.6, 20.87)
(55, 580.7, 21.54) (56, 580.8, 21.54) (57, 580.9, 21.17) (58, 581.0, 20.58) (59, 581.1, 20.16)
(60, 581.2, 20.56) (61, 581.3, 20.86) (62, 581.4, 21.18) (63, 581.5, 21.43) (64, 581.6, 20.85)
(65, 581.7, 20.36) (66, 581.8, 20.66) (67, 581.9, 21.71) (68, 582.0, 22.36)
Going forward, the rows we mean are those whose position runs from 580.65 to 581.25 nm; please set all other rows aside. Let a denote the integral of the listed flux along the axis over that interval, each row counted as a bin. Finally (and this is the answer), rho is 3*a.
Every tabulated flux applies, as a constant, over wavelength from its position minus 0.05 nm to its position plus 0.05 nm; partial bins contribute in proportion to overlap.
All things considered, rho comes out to 37.7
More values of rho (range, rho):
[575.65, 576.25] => 36.4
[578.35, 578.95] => 36.3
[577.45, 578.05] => 36.3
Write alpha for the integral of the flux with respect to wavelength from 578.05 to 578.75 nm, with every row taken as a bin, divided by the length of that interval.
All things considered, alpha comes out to 19.6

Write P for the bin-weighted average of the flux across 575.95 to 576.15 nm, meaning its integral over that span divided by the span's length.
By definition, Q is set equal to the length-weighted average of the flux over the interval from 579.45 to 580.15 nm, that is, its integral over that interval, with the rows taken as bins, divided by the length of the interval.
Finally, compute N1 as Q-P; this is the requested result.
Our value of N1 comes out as 0.6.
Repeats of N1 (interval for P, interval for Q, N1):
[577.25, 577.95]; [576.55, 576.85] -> 0.9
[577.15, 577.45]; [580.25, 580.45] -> -1.4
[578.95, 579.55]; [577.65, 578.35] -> -0.4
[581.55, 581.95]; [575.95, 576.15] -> -0.7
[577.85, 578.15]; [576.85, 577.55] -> 1.0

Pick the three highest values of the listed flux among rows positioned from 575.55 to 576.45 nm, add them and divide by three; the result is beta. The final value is 20.51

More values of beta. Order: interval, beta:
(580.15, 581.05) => 21.42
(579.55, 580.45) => 21.08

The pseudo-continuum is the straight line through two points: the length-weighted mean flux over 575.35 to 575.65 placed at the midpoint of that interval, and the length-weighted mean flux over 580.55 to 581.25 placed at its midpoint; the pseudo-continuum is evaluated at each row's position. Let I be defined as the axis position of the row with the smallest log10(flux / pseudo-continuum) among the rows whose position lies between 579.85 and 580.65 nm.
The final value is 580.4 nm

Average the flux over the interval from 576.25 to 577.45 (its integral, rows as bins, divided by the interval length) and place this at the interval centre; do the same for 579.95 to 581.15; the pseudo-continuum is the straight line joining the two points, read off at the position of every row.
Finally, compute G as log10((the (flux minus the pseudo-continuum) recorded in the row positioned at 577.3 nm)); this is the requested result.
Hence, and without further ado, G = -0.8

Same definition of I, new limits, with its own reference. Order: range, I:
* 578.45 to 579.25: 578.5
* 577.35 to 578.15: 578.1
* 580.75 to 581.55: 581.1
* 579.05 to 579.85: 579.1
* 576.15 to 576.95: 576.3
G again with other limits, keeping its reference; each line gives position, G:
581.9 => 0.1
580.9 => -0.2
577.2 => -0.8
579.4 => -1.0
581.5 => -0.1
